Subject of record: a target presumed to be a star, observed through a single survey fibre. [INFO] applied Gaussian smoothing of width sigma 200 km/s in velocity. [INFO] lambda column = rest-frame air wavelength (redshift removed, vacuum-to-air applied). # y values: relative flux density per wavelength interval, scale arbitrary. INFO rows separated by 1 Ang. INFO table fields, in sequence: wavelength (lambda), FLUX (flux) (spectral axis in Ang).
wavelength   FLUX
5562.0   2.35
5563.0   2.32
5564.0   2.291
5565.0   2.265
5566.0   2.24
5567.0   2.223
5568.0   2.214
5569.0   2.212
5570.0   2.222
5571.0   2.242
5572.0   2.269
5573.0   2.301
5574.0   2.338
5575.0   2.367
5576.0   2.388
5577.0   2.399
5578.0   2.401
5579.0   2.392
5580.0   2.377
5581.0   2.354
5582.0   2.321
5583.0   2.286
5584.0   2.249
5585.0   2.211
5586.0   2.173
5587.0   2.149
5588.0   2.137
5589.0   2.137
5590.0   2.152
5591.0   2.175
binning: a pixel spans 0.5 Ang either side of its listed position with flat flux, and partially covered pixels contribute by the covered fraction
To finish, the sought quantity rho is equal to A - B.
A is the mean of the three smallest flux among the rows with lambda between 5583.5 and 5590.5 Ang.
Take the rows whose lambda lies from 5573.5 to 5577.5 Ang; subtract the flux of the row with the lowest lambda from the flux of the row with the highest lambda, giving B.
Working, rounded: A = 2.14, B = 0.061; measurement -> 2.08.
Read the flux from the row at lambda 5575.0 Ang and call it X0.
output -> 2.367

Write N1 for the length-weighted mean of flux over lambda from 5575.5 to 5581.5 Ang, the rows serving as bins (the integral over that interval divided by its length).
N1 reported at 2.39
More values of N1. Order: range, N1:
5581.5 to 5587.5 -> 2.23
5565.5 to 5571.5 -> 2.23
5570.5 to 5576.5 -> 2.32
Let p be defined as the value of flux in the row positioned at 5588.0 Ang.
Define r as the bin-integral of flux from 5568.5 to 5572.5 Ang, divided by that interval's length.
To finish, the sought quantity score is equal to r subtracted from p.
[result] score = -0.10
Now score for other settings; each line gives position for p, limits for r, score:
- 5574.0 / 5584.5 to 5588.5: 0.17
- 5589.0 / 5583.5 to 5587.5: -0.06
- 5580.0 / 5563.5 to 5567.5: 0.12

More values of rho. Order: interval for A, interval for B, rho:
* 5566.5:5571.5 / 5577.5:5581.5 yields 2.26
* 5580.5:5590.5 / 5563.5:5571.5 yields 2.19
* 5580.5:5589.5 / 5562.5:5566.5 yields 2.22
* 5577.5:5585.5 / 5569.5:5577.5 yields 2.07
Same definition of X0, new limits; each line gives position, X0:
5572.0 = 2.269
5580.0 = 2.377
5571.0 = 2.242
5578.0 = 2.401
